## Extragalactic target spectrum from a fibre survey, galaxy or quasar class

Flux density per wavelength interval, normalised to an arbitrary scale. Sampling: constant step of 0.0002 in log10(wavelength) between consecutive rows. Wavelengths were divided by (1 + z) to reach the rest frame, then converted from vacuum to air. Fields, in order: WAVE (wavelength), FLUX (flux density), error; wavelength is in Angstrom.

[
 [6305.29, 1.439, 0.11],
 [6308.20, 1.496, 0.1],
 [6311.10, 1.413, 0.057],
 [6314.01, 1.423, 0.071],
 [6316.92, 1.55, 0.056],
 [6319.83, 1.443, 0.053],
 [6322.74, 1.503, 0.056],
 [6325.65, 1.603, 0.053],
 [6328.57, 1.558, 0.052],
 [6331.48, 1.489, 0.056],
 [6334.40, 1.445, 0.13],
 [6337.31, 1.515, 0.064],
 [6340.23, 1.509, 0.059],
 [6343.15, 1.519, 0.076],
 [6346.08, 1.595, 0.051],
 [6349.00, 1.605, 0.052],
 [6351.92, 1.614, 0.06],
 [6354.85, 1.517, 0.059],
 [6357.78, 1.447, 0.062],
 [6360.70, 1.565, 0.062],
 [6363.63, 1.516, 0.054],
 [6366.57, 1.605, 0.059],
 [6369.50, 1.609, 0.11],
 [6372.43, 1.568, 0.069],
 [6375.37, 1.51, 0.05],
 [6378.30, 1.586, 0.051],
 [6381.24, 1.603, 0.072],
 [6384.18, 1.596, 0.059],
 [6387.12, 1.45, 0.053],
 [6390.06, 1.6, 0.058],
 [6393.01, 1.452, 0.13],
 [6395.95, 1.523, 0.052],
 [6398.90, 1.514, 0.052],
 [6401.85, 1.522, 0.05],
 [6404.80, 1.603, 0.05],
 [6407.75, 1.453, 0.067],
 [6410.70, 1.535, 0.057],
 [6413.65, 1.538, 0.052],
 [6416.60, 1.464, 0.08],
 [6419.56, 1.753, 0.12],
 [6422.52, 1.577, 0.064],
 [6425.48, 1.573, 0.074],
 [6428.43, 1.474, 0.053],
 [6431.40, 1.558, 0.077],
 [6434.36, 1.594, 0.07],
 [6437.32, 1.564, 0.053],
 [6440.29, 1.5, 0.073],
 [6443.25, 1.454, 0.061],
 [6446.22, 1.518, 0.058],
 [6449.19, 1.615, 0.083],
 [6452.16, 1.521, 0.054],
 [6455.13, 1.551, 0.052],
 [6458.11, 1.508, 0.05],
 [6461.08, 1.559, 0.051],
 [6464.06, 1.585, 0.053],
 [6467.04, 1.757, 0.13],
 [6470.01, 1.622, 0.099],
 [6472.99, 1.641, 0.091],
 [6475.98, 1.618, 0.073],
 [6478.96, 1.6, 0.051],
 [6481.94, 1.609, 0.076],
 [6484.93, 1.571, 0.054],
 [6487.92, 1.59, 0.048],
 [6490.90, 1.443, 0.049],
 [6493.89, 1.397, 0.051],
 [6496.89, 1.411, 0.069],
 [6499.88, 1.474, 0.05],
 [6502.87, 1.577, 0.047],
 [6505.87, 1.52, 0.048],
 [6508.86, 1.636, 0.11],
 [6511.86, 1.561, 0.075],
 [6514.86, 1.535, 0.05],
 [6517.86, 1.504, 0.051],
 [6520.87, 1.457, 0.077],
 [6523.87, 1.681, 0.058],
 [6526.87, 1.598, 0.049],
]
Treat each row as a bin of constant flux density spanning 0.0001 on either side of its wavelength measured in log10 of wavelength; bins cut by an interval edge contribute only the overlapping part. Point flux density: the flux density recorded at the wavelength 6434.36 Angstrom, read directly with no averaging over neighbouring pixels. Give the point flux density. 1.594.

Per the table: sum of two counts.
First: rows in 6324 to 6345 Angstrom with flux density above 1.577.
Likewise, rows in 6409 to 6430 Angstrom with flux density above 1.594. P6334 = 2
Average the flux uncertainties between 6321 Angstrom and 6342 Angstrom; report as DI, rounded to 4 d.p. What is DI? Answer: 0.0671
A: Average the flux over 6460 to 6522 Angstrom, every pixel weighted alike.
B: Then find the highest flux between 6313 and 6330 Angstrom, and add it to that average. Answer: 3.159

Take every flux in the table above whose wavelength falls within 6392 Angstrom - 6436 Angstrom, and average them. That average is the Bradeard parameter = 1.54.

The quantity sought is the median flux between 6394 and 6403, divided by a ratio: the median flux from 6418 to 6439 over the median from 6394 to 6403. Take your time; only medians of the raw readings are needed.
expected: 1.47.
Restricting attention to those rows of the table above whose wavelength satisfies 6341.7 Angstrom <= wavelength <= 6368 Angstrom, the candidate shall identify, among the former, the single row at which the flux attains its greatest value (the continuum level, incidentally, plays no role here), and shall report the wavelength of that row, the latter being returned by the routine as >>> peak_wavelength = 6351.92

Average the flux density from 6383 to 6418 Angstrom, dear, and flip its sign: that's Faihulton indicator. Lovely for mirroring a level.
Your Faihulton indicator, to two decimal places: -1.52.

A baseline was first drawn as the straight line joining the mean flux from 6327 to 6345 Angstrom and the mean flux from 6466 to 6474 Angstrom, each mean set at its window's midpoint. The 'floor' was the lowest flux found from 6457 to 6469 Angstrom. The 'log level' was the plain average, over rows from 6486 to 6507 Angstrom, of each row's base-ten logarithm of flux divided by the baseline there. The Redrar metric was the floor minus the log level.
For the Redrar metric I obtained 1.57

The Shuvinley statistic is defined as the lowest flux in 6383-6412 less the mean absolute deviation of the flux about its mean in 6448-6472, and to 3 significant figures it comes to 1.39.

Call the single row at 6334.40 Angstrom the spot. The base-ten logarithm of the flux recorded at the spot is 0.160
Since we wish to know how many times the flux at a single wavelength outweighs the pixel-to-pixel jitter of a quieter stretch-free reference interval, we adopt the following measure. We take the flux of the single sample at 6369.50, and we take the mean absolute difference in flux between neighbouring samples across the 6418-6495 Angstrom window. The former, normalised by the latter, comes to 26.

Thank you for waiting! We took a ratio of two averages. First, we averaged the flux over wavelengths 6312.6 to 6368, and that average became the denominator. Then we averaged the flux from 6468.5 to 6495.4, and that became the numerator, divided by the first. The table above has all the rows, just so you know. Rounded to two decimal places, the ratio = 1.03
